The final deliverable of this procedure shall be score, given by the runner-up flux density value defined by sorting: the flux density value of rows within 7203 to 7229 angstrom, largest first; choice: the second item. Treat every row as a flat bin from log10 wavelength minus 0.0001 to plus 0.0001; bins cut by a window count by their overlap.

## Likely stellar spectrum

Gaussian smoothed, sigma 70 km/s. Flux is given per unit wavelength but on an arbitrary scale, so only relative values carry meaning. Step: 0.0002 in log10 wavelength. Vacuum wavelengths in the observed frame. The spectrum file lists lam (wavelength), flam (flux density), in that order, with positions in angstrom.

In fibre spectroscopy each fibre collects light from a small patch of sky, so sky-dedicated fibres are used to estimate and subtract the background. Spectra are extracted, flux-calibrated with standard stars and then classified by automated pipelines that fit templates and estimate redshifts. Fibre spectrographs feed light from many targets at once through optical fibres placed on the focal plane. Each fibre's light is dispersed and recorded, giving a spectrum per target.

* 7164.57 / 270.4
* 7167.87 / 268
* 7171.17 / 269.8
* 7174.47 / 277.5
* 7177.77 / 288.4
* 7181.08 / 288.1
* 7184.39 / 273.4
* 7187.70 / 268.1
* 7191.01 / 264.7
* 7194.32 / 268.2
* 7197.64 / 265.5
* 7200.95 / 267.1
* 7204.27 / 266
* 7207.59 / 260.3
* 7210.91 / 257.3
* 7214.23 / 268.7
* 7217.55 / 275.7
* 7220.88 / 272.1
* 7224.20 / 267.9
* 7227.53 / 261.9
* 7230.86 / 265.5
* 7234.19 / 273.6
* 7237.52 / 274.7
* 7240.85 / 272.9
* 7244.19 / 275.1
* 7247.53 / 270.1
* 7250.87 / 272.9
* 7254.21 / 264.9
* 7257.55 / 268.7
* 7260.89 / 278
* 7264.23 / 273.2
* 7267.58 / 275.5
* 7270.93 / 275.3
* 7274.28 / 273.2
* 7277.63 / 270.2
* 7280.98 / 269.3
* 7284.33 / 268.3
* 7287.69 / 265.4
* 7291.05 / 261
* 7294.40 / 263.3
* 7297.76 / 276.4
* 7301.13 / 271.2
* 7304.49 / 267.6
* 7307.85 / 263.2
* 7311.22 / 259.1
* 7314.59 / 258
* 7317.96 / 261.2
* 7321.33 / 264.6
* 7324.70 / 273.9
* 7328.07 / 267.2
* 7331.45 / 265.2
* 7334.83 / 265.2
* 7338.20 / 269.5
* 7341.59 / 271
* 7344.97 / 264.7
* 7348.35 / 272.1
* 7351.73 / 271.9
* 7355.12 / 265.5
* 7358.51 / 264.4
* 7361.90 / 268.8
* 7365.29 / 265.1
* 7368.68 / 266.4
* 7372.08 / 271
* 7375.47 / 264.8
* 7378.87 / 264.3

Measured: 272.1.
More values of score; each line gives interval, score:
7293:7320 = 271.2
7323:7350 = 272.1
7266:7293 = 275.3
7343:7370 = 271.9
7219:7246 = 274.7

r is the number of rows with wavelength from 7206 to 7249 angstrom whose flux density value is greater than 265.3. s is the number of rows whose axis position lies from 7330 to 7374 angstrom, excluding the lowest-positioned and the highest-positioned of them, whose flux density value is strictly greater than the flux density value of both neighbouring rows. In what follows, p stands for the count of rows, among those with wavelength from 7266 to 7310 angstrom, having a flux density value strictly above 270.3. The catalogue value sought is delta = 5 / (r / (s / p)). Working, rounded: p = 5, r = 10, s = 3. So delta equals 0.300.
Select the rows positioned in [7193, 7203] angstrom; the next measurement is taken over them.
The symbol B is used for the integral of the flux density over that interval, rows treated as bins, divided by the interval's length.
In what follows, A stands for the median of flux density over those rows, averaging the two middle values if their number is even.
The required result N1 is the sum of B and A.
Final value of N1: 533.9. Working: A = 267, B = 266.8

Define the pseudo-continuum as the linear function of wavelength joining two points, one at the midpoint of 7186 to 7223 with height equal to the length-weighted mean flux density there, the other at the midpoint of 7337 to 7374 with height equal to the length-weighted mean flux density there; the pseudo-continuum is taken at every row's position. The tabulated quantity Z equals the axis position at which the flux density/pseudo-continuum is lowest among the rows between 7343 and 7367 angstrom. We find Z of 7358.51 angstrom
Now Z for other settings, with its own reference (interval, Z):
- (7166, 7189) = 7187.70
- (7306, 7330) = 7314.59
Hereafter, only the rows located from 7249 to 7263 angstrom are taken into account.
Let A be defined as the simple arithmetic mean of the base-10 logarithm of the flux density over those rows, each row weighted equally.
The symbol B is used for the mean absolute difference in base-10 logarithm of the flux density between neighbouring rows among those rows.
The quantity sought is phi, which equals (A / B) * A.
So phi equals 524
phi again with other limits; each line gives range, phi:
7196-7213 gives 1243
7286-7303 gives 583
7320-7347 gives 848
